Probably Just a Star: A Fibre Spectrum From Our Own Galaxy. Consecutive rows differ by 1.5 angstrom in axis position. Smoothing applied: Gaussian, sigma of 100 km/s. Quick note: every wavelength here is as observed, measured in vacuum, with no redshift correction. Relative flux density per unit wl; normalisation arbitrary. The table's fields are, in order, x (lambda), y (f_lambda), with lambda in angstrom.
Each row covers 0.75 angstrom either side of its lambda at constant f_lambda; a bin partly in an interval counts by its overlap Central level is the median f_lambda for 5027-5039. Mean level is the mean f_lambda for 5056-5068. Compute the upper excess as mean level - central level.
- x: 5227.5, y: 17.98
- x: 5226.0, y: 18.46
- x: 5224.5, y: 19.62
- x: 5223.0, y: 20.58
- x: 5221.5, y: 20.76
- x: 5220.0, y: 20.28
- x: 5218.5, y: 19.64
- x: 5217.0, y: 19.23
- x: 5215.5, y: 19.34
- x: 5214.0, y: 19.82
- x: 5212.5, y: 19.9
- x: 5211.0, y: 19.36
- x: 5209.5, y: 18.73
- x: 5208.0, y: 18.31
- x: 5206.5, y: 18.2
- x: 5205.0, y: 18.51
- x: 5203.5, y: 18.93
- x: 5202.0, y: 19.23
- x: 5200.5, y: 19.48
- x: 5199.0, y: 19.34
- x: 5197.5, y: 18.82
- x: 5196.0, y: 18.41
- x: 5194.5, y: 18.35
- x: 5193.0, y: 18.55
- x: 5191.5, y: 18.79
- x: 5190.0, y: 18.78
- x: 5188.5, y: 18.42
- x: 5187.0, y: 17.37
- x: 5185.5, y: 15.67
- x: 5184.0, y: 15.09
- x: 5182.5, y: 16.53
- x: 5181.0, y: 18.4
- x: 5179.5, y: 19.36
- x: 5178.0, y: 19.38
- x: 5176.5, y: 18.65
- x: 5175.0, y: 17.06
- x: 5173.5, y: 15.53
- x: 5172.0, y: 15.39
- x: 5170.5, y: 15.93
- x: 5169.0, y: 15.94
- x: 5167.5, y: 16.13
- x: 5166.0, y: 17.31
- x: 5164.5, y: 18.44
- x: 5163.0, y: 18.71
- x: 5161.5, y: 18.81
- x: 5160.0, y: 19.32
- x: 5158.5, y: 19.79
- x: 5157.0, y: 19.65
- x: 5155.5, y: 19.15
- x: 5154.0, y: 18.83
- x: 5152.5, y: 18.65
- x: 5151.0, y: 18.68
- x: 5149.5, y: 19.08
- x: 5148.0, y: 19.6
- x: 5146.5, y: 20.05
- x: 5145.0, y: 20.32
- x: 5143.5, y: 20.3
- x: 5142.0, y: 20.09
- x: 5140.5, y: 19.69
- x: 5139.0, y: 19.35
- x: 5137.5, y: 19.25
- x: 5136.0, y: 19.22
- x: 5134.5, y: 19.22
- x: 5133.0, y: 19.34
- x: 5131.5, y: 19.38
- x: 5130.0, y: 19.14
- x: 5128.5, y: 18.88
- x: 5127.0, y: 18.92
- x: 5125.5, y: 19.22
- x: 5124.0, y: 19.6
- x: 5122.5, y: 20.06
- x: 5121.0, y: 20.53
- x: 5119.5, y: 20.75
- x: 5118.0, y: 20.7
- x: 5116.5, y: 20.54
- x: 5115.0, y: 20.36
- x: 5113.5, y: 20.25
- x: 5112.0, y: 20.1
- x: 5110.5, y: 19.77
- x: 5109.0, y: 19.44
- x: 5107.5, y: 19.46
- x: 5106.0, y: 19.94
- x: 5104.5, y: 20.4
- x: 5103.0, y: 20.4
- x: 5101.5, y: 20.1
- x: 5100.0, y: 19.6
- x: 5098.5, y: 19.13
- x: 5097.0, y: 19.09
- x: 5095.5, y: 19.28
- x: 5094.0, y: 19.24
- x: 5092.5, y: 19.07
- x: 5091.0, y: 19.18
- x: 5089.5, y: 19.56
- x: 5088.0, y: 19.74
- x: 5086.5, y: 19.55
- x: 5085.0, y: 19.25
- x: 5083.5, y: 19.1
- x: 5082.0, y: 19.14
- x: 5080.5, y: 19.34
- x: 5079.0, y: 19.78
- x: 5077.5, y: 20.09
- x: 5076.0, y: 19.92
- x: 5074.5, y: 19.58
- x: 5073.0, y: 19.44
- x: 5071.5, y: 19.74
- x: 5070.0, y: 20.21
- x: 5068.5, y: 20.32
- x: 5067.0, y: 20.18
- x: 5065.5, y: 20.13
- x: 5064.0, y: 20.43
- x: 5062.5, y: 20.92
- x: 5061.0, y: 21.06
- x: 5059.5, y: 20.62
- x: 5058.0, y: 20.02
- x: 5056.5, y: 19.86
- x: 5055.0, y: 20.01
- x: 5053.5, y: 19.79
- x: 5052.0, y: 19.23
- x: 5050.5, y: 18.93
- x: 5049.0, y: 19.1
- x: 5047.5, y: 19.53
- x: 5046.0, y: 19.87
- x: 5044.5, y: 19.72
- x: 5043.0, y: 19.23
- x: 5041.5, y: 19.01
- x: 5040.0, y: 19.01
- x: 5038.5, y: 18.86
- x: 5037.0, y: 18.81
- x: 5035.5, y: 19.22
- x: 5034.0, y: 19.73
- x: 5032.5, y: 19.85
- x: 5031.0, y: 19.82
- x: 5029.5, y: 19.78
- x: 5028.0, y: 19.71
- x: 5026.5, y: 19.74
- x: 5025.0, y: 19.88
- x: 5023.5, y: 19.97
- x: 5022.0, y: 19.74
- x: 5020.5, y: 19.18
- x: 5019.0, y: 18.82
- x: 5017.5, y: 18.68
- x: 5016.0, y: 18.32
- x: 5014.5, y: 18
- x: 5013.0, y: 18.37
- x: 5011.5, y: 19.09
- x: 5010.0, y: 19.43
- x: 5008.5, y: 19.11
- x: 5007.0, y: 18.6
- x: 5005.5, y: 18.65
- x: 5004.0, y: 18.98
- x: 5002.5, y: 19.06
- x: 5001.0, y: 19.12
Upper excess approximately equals 0.7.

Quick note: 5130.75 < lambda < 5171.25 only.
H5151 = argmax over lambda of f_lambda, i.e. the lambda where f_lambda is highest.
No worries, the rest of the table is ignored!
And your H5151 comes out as 5145.0 angstrom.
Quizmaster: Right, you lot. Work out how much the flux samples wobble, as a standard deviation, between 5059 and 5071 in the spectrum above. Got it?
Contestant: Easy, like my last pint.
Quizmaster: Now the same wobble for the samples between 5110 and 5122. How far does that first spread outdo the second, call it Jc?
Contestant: 0.02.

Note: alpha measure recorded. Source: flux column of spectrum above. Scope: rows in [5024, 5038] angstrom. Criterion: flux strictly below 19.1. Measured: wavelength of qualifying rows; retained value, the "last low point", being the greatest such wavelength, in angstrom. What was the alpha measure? 5037.0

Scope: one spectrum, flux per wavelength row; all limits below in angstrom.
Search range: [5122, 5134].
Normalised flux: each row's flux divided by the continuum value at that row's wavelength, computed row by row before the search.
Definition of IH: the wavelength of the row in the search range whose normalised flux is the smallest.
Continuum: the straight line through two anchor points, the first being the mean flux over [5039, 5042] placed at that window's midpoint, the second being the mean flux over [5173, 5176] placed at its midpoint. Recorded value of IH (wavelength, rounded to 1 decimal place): 5128.5 angstrom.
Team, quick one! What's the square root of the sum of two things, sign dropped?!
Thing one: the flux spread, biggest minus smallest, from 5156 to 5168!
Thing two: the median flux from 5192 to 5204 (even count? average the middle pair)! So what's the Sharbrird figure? 4.75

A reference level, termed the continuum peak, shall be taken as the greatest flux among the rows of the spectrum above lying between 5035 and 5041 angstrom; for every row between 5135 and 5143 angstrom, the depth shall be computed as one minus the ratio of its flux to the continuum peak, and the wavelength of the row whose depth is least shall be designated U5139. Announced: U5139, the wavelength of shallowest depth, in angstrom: 5142.0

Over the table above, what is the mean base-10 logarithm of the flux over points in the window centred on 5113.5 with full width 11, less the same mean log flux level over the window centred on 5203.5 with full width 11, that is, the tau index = 0.029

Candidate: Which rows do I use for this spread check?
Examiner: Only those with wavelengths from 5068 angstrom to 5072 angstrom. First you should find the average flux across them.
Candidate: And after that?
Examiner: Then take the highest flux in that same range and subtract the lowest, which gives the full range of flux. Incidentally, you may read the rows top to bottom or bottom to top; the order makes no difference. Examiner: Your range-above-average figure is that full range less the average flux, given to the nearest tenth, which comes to -19.5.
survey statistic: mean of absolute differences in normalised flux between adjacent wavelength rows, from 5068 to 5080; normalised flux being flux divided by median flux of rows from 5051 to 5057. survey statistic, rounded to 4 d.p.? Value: 0.0133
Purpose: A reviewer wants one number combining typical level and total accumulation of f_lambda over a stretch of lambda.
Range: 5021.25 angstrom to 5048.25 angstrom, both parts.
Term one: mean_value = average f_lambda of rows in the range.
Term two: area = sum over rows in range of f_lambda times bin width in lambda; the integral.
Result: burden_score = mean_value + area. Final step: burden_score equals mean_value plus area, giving 547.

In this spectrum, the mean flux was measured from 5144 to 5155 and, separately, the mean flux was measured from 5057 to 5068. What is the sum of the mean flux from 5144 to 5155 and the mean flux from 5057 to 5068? 39.8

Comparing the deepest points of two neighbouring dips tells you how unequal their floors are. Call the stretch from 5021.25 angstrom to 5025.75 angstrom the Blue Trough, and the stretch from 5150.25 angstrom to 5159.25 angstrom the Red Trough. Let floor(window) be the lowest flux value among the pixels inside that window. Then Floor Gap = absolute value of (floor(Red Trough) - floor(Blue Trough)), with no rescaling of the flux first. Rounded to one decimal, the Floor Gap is 1.1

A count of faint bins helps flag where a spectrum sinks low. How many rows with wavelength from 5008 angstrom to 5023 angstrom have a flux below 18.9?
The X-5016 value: 5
